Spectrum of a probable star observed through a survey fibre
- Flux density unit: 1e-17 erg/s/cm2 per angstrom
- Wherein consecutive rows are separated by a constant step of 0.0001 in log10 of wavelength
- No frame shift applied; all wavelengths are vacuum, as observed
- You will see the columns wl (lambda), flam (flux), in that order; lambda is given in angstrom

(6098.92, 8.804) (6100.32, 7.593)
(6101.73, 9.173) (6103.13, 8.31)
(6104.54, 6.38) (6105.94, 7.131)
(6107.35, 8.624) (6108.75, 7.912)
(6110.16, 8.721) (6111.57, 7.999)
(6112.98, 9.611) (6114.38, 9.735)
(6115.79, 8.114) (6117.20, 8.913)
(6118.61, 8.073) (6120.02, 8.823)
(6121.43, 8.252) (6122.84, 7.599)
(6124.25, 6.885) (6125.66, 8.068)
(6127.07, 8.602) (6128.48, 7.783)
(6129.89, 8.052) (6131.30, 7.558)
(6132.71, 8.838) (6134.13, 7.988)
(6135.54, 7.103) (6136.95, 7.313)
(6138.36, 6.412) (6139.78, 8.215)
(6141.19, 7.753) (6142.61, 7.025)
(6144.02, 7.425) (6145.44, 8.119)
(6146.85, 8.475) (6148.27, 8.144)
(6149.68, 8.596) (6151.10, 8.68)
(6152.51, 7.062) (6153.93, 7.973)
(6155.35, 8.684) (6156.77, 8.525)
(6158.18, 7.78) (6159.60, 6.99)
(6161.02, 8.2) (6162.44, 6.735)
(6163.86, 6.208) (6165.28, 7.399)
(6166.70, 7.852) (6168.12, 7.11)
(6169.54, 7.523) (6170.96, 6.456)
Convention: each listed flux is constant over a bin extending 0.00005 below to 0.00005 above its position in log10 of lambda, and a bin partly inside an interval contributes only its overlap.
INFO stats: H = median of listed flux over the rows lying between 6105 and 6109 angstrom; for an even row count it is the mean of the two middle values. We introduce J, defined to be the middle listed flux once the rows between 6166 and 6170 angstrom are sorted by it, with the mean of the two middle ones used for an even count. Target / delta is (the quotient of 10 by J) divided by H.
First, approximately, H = 7.9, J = 7.52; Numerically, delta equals 0.168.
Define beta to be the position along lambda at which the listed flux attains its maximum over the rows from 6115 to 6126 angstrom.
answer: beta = 6117.20 angstrom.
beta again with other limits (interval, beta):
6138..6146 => 6139.78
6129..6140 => 6132.71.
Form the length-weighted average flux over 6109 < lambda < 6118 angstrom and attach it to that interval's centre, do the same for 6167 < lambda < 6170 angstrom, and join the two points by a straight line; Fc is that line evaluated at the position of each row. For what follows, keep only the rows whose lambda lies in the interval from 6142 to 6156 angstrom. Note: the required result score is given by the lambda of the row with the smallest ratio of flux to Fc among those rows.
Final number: 6142.61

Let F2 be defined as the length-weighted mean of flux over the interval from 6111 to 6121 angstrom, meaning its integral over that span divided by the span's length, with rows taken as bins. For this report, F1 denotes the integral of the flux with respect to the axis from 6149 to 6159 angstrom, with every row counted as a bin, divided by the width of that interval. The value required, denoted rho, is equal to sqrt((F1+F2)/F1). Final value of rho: 1.44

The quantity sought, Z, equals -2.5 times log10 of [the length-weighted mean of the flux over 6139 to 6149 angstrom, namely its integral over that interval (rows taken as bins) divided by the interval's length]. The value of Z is -2.24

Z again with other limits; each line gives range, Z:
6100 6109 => -2.24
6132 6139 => -2.19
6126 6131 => -2.27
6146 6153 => -2.29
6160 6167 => -2.15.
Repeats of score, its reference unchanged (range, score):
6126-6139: 6138.36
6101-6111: 6104.54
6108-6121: 6108.75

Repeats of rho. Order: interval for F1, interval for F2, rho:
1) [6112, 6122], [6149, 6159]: 1.39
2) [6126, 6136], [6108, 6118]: 1.44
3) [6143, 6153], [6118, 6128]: 1.41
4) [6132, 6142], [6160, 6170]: 1.40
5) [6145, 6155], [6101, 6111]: 1.41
